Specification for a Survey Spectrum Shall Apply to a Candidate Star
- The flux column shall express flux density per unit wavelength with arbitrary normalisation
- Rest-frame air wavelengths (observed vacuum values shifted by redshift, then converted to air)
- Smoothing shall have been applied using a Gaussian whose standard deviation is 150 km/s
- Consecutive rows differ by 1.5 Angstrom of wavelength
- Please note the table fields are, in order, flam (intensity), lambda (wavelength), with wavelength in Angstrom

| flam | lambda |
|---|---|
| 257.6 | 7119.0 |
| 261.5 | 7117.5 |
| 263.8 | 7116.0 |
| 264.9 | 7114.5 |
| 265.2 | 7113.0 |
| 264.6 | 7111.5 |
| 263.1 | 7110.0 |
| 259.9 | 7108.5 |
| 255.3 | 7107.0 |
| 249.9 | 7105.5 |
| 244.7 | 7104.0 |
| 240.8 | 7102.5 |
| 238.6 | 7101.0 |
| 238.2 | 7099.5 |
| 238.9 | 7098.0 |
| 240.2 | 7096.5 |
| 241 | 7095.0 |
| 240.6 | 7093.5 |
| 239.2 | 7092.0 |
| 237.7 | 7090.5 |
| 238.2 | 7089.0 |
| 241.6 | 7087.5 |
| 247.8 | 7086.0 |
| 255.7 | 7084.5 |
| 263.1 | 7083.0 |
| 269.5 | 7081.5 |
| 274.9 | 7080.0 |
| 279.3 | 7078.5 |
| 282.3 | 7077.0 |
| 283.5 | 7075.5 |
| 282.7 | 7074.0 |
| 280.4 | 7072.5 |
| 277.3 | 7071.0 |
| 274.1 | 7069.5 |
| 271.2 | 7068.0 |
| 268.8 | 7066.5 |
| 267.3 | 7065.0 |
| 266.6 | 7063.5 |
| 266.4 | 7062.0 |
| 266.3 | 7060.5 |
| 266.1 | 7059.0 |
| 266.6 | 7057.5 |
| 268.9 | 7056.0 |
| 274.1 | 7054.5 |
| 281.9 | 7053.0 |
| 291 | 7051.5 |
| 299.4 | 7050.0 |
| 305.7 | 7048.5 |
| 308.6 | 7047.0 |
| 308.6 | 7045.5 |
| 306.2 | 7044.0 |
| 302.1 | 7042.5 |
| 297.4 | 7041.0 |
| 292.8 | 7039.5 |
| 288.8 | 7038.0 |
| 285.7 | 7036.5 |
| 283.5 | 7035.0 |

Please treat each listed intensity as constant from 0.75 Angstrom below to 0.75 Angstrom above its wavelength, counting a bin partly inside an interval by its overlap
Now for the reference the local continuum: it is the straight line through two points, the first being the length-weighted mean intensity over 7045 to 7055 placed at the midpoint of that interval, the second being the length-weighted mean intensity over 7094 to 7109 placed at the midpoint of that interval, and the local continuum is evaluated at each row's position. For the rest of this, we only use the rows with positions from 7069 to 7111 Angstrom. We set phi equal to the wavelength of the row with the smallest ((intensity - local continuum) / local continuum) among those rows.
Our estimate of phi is 7089.0 Angstrom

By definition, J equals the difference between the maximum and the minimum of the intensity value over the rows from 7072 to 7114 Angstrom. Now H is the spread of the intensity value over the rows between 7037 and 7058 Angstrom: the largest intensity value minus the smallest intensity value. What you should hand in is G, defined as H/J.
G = 0.9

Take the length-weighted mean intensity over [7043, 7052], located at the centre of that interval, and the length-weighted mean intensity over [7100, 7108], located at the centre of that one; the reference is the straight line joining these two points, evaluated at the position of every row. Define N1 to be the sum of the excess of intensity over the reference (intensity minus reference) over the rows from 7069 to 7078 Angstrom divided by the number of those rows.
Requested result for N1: 3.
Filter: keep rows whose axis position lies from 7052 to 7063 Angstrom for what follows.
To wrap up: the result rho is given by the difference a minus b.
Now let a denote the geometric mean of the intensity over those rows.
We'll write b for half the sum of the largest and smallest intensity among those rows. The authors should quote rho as -4.0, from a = 270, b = 274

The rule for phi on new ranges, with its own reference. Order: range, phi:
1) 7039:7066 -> 7057.5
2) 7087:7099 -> 7089.0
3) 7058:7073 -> 7059.0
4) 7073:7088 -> 7087.5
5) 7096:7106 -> 7096.5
